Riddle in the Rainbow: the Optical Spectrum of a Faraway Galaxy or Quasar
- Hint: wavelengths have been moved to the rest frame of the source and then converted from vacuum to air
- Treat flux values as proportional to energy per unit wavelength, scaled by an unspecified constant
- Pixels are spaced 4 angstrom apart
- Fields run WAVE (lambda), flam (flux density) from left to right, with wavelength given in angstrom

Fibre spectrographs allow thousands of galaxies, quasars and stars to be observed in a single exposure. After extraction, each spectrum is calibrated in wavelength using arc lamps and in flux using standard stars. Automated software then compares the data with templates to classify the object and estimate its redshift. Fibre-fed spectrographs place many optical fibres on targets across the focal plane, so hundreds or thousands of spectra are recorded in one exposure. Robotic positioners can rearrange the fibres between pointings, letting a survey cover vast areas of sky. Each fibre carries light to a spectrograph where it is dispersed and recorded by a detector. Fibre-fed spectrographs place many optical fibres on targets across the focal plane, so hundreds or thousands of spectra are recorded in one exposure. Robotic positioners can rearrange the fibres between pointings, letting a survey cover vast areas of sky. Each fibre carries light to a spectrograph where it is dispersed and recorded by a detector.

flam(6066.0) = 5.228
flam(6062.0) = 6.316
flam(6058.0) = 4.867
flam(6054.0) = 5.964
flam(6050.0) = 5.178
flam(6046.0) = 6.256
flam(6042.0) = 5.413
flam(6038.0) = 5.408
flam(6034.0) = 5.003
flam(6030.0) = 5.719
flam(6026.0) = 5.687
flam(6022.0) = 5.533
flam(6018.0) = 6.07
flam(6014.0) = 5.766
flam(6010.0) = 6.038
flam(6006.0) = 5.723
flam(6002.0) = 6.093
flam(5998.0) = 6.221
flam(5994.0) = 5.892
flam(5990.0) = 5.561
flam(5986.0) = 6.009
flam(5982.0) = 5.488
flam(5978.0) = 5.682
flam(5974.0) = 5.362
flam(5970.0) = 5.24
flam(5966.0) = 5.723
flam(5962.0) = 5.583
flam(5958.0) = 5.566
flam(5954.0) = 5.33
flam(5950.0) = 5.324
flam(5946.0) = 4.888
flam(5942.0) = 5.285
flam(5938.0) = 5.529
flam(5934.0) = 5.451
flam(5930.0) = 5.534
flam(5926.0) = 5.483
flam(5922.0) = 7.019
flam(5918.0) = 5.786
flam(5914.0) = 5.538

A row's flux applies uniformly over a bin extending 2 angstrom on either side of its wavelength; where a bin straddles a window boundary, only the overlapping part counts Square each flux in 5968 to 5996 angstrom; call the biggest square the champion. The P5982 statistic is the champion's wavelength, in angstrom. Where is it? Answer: 5986.0 angstrom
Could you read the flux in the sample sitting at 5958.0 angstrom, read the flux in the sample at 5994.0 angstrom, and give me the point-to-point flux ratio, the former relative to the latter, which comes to 0.94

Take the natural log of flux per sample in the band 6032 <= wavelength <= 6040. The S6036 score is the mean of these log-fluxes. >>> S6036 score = 1.65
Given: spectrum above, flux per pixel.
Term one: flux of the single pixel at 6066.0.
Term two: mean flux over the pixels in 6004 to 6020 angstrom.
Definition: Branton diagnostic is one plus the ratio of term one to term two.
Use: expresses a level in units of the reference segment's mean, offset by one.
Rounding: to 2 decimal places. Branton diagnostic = 1.89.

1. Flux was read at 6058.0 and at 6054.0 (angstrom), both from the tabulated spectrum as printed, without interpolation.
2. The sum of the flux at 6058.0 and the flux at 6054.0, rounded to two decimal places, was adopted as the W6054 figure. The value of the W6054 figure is 10.83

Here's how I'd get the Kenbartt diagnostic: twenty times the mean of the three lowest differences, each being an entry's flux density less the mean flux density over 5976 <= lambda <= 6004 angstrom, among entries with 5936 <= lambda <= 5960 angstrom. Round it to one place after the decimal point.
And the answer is -13.7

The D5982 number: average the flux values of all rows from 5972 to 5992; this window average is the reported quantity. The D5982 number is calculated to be 5.62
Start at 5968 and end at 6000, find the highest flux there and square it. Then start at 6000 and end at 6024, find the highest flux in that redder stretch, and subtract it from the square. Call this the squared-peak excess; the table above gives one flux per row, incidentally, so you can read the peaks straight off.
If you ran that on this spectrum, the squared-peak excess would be 33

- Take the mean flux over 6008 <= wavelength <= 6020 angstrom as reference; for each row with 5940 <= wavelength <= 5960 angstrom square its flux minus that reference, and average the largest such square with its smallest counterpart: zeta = 0.65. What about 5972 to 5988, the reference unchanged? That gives 0.18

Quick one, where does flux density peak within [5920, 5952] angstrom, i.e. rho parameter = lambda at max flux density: 5922.0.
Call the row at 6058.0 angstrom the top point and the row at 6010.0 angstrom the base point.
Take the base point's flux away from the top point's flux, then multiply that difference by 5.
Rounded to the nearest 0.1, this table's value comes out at -5.9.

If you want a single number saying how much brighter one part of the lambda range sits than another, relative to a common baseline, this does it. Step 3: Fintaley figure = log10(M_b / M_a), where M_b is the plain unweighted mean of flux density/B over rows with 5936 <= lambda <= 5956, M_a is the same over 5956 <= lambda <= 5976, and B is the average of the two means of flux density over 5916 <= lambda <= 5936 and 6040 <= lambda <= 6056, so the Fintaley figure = -0.018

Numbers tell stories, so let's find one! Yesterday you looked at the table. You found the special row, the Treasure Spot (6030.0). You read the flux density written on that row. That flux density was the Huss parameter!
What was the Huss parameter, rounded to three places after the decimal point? 5.719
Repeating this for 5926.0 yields 5.483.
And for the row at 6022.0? 5.533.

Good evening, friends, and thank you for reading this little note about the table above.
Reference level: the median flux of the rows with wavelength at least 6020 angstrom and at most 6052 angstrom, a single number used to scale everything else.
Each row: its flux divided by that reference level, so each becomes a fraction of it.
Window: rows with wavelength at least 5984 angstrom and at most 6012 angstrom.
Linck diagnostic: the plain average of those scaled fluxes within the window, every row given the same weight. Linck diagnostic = 1.08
